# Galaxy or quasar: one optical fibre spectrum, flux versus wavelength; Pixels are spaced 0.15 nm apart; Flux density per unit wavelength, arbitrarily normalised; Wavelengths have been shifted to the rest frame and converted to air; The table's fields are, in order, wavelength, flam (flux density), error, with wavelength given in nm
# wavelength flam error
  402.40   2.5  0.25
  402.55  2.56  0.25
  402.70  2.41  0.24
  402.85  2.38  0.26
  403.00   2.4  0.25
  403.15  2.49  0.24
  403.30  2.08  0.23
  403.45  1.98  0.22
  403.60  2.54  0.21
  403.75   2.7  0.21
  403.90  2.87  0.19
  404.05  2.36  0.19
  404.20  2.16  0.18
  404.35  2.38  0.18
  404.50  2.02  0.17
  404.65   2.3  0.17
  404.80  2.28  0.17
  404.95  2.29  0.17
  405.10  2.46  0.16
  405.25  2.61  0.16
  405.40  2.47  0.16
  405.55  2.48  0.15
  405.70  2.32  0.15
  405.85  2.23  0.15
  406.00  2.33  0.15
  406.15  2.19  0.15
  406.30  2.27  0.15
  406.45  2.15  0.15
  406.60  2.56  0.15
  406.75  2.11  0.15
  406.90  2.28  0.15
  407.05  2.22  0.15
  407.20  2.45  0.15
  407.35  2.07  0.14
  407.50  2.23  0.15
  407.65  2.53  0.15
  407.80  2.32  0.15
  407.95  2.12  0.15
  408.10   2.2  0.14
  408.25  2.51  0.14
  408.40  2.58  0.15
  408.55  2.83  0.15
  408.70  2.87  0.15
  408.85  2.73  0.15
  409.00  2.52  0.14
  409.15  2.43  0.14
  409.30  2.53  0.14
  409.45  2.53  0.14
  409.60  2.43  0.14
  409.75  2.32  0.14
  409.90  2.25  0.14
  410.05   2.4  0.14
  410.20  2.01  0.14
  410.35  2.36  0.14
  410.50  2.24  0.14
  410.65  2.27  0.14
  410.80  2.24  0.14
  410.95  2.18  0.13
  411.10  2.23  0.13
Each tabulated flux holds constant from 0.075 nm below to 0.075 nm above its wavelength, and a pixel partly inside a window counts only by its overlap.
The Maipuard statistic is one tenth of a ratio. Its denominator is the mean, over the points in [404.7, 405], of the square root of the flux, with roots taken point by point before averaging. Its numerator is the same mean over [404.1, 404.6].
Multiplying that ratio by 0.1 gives 0.098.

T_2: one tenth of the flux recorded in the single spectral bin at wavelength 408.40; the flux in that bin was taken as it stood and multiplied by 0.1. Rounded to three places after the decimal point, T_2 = 0.258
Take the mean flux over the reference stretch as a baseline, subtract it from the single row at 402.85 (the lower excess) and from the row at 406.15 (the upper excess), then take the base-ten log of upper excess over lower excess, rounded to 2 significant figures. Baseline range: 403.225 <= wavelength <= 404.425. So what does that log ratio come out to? 1.7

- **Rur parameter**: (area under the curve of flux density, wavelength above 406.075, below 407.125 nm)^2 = 5.6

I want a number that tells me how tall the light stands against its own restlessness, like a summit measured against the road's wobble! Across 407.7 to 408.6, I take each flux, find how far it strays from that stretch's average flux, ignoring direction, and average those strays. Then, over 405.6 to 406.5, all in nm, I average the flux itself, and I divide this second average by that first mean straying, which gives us 11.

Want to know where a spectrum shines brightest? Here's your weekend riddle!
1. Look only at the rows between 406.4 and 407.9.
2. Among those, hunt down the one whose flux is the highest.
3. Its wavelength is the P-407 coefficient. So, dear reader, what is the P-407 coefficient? 406.60 nm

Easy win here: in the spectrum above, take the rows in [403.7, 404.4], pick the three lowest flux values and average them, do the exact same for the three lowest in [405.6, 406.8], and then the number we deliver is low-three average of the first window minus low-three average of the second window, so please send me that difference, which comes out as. 0.15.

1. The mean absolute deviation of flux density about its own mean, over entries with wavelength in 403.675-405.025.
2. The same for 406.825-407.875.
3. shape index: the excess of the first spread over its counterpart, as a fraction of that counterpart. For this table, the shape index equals 0.6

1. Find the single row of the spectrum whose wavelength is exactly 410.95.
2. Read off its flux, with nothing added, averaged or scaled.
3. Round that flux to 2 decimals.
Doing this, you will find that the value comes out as 2.18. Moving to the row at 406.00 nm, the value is 2.33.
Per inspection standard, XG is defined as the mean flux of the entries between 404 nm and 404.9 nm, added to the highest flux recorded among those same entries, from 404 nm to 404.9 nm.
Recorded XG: 4.63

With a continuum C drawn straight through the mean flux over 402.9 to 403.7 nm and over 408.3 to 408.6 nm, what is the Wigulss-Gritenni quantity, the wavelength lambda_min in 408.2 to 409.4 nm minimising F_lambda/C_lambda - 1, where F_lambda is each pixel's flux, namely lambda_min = 409.15 nm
